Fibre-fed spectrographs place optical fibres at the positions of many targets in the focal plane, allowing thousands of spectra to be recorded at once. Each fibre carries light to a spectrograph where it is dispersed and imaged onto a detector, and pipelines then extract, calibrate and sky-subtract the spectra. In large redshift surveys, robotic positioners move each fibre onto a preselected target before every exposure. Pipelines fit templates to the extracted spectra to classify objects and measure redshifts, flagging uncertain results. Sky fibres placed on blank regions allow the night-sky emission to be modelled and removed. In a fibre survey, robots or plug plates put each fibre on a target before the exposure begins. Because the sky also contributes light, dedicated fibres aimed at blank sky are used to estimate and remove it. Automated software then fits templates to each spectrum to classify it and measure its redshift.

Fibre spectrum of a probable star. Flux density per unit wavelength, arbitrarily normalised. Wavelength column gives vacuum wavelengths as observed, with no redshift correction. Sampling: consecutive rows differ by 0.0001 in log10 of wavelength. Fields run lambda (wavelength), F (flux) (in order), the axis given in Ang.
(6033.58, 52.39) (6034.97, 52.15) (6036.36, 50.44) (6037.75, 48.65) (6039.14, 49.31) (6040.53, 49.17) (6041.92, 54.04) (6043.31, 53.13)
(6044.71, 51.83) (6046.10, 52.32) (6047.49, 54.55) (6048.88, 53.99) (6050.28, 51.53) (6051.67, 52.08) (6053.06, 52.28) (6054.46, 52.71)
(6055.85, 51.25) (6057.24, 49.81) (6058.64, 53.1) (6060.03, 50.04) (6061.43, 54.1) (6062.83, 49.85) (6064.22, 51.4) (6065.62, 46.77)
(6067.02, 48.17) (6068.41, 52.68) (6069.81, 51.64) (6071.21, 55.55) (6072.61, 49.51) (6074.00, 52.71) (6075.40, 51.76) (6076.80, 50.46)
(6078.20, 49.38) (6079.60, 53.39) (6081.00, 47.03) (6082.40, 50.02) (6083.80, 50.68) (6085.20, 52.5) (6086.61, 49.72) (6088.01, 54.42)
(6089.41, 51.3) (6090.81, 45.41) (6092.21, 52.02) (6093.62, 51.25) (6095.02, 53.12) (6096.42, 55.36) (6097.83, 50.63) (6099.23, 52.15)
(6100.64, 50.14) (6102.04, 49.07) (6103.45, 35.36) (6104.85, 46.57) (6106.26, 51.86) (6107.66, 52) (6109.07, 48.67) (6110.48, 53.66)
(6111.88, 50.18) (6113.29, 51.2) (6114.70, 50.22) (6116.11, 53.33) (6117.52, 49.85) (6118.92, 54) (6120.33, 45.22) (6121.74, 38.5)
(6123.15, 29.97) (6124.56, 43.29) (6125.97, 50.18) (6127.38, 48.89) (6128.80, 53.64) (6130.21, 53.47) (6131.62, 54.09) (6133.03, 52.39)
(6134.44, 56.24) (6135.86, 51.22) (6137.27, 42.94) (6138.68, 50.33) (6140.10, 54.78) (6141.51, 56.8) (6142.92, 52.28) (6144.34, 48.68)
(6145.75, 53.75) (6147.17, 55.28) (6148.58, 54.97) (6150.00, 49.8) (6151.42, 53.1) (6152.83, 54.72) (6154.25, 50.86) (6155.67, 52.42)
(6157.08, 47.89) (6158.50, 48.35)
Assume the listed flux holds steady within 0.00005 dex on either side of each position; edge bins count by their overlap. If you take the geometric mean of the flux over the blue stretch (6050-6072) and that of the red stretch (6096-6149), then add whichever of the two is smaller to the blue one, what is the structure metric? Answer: 101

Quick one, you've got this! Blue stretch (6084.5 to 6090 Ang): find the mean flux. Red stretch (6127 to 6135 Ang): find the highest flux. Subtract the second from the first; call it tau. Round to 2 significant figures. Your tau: -4.3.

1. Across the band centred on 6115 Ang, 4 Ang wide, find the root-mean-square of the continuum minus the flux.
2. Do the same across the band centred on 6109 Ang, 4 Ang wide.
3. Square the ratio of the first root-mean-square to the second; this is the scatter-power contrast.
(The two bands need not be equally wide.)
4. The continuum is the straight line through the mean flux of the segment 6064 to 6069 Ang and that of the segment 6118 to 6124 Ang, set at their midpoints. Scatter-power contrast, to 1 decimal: 1.2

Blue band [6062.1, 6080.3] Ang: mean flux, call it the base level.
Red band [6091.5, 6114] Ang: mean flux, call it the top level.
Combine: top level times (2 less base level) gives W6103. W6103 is -2461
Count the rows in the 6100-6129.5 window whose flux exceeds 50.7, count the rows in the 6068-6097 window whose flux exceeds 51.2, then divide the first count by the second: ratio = 0.54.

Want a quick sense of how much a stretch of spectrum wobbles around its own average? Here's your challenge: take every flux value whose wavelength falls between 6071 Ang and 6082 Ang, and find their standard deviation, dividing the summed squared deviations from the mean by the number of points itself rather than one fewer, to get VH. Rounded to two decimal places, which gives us 2.51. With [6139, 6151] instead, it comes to 2.65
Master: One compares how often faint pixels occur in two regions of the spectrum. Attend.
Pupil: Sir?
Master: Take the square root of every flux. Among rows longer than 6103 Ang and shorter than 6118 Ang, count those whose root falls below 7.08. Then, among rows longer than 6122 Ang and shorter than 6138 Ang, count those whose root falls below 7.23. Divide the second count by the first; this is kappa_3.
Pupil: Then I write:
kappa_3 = 1.5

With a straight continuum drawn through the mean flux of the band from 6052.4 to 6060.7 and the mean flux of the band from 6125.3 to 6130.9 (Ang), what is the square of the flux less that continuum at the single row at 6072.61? 4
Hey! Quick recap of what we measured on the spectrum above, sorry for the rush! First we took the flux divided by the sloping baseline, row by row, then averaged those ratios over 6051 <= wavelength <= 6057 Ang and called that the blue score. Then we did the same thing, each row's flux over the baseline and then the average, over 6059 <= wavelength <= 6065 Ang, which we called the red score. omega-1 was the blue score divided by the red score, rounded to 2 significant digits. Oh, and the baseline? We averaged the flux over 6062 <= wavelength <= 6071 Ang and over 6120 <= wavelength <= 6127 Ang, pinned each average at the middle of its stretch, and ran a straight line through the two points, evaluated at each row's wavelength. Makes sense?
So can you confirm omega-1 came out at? 0.99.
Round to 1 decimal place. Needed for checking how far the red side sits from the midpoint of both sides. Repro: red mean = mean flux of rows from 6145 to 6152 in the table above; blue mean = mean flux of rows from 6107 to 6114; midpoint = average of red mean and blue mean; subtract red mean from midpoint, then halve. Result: -0.6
